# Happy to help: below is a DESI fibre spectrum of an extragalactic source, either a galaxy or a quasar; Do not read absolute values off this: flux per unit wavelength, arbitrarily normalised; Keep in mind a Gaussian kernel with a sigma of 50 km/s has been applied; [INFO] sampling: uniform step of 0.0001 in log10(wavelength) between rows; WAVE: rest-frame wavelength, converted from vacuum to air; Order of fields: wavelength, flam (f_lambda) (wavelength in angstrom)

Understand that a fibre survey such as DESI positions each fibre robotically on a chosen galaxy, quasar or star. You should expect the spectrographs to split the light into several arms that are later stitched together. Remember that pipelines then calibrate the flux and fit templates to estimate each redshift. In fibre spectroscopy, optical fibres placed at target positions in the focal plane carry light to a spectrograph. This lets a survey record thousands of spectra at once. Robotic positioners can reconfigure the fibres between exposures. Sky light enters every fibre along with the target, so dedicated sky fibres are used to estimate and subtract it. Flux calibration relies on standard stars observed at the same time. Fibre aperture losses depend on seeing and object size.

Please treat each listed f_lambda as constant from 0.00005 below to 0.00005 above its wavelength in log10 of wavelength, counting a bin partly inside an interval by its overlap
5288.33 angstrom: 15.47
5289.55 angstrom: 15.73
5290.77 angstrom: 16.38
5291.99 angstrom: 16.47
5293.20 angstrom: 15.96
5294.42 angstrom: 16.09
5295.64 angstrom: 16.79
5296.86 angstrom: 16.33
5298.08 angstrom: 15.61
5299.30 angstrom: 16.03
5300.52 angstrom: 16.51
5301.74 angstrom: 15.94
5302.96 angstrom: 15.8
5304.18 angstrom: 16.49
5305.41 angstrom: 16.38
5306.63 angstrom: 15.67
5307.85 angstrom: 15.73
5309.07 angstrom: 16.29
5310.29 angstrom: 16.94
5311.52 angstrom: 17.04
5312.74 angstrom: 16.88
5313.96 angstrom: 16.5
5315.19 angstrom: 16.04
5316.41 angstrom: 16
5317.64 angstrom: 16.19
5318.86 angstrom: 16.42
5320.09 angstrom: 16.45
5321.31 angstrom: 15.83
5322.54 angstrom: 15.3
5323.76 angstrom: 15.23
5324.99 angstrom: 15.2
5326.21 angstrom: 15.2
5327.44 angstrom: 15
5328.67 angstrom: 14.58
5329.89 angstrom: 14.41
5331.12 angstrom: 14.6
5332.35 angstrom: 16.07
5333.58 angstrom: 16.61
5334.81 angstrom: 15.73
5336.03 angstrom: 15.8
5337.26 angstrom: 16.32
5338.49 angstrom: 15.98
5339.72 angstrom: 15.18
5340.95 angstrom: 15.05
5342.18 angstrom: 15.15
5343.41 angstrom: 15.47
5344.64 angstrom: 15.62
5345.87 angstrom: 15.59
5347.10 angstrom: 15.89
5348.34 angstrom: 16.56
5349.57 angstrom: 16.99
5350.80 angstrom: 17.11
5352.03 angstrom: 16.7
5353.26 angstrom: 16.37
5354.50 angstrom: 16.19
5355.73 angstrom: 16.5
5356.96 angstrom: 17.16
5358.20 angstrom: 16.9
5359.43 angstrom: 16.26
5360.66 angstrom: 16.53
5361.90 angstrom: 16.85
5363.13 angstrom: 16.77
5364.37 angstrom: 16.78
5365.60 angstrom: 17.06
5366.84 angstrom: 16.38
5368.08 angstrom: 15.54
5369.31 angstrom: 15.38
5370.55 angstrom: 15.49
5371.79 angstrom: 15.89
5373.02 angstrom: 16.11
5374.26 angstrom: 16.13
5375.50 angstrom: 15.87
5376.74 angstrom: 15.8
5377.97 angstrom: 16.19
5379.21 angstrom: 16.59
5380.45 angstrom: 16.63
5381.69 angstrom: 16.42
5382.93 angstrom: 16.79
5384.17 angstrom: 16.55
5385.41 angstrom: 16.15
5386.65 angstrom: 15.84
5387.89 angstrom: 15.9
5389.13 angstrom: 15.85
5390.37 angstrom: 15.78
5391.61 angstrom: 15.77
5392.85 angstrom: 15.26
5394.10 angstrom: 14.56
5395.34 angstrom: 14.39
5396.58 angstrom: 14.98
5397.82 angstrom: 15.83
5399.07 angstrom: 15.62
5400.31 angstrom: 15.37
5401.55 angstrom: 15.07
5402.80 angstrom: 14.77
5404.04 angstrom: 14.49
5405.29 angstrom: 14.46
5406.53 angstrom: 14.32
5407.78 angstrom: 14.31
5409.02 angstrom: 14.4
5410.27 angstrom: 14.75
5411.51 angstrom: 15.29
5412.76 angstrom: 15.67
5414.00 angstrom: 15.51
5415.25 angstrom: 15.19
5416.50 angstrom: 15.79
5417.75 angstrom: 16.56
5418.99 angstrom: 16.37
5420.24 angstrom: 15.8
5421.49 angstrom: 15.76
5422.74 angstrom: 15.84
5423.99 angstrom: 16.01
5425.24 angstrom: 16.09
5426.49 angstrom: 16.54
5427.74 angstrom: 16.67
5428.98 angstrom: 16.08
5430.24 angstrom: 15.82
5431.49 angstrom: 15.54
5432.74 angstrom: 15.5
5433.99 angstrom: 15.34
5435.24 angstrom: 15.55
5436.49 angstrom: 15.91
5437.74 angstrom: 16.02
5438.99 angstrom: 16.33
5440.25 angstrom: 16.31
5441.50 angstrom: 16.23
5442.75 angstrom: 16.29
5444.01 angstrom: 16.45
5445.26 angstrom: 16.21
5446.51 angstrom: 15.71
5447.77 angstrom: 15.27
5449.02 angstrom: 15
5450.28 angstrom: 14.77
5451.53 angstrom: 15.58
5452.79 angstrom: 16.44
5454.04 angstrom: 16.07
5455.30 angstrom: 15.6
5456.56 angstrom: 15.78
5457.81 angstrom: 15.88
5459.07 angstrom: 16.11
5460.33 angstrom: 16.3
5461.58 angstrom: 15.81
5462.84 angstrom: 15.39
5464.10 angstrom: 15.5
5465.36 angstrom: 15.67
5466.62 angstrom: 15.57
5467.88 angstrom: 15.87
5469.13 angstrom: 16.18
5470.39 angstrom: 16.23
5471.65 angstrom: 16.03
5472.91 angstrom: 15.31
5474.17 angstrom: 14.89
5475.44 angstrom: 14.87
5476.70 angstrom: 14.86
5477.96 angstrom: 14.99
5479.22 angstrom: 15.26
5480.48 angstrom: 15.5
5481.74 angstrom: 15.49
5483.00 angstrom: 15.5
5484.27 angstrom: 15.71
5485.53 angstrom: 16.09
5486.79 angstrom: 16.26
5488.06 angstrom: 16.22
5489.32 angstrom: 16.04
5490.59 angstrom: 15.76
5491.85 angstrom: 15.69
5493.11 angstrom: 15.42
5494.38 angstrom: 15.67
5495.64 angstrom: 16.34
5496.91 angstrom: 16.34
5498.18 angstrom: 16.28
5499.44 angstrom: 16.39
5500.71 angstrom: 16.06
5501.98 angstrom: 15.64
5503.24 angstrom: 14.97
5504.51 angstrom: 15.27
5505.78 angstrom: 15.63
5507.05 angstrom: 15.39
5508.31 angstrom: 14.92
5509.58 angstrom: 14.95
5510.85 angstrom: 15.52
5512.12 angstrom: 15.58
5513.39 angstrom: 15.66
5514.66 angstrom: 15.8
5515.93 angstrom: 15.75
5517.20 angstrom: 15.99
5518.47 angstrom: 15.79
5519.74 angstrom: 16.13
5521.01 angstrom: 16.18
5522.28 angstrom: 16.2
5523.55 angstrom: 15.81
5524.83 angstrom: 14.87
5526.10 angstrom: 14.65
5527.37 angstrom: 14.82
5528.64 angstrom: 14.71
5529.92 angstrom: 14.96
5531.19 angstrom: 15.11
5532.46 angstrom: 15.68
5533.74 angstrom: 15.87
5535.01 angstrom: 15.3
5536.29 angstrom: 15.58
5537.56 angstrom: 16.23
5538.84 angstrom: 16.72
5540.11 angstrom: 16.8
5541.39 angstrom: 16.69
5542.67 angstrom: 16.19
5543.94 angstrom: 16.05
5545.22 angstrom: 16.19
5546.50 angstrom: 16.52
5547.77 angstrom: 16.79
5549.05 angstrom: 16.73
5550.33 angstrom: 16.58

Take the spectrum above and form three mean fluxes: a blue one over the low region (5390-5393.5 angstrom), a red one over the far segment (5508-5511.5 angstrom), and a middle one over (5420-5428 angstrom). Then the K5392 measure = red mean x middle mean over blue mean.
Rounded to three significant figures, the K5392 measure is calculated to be 15.6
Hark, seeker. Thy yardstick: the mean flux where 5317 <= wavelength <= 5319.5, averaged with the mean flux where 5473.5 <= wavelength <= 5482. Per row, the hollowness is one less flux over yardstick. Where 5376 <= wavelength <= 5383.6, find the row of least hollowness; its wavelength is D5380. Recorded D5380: 5382.93 angstrom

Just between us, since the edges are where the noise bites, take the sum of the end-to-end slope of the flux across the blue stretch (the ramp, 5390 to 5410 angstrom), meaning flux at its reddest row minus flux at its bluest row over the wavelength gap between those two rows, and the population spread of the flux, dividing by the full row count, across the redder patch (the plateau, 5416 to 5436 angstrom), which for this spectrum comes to 0.32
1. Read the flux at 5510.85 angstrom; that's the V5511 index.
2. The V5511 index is 15.52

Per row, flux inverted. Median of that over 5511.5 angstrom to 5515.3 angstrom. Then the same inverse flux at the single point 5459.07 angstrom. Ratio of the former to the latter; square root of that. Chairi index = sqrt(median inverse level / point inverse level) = 1.01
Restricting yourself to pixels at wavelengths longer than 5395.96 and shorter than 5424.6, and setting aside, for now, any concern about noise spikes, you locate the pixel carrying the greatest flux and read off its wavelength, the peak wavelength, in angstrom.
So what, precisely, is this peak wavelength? 5417.75 angstrom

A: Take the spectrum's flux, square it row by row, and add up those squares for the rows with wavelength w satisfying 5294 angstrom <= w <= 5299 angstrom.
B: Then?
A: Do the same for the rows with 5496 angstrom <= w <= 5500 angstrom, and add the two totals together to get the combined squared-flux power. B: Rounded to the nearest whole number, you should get 1852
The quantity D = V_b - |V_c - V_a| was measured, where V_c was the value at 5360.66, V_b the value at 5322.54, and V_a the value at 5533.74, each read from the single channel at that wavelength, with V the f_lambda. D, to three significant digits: 14.6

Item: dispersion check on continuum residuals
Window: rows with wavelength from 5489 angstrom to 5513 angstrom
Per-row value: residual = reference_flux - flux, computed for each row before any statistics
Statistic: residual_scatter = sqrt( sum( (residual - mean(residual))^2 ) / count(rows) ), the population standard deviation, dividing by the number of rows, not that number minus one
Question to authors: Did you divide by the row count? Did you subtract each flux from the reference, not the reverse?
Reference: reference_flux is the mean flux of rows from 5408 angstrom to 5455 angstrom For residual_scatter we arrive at 0.458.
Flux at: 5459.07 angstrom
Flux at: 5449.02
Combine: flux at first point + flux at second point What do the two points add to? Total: 31.1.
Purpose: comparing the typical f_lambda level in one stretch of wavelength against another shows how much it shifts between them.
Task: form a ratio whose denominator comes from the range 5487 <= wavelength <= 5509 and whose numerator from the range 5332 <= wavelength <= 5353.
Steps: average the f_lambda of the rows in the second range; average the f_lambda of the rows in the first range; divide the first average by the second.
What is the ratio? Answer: 1.01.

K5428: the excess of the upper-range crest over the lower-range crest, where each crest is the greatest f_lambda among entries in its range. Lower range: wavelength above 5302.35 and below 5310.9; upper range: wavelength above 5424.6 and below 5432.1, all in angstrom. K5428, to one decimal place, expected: -0.3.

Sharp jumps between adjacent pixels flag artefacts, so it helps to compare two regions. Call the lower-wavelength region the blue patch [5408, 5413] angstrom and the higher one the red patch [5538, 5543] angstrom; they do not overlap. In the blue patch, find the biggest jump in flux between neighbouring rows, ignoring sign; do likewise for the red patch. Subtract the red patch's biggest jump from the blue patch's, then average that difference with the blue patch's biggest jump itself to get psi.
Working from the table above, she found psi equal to 0.29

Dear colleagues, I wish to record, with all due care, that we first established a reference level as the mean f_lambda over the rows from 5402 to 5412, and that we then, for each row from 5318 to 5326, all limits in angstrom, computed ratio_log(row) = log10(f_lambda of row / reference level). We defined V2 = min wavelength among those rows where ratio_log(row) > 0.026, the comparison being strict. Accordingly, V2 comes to 5318.86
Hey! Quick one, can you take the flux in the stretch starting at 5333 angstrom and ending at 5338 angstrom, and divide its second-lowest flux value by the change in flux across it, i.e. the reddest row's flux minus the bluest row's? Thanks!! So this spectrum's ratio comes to -54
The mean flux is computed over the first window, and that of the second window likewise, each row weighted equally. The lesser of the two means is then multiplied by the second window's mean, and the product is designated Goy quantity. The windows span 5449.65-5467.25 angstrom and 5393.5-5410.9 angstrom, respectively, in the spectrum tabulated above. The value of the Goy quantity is 219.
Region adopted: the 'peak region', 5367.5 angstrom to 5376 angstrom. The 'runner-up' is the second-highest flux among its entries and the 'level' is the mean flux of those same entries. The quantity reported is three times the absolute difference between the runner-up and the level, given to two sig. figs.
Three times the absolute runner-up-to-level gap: 1.0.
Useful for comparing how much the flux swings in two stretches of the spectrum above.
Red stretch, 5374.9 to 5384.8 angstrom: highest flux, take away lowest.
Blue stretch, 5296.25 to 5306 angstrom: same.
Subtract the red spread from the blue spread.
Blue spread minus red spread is -0.09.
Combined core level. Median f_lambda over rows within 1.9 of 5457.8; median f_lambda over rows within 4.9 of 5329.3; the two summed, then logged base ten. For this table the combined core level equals 1.49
